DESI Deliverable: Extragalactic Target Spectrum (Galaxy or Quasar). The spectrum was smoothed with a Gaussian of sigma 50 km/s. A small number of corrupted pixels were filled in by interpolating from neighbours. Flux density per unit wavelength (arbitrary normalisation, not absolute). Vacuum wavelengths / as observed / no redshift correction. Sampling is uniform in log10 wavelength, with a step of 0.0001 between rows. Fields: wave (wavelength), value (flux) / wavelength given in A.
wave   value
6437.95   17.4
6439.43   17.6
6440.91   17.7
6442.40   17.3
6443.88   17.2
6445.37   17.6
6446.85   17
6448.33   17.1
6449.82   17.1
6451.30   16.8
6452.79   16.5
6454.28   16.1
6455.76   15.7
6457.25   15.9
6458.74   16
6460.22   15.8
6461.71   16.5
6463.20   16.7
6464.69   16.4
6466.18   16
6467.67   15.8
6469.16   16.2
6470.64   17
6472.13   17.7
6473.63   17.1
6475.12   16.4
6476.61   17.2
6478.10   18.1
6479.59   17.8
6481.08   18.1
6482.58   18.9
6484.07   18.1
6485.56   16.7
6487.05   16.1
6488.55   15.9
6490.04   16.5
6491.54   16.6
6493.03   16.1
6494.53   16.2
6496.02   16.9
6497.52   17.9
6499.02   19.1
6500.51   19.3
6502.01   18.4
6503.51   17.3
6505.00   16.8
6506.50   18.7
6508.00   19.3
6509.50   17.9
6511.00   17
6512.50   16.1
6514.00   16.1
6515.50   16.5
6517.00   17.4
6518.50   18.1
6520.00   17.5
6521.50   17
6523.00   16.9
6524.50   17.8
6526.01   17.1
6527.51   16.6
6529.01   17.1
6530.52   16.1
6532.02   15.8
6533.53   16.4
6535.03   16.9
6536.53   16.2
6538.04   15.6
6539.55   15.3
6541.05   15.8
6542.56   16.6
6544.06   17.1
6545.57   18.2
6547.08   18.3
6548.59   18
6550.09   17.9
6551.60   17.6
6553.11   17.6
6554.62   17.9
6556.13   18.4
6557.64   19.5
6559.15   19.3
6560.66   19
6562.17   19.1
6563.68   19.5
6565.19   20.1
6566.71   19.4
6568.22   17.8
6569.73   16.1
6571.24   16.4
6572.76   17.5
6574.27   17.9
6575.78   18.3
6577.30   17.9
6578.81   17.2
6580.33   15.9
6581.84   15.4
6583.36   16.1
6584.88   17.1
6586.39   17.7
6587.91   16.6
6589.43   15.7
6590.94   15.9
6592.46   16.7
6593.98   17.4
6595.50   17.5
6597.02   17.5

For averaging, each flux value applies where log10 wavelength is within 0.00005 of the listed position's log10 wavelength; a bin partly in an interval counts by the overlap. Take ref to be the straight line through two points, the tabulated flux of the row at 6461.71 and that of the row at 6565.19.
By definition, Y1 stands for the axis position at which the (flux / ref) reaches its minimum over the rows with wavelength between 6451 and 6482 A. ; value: 6467.67 A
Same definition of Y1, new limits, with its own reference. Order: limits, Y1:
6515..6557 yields 6539.55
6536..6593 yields 6581.84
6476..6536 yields 6532.02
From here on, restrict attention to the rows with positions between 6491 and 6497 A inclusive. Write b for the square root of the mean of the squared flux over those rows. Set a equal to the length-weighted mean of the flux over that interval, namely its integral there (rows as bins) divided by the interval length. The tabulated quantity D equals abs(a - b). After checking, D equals 0.051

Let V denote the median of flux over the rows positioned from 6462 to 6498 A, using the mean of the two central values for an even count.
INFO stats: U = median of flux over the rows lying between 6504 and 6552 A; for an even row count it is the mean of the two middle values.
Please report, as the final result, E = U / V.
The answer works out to 1.02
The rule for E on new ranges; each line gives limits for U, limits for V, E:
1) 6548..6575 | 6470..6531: 1.05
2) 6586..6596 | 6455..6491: 1.01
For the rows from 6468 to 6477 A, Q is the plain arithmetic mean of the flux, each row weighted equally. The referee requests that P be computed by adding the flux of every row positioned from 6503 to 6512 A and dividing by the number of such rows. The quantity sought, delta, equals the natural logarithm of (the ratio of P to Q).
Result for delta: 0.05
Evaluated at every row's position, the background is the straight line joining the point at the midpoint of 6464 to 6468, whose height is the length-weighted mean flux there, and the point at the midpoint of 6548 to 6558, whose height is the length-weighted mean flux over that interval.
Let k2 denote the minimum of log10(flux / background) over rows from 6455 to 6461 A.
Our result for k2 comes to -0.004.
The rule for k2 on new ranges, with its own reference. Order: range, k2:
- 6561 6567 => 0.019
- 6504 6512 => -0.005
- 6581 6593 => -0.085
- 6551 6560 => -0.012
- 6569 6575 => -0.060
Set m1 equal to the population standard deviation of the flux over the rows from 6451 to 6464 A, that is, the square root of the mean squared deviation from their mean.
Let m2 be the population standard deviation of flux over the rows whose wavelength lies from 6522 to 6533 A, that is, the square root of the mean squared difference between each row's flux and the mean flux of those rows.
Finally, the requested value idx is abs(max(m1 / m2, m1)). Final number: 0.62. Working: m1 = 0.39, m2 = 0.62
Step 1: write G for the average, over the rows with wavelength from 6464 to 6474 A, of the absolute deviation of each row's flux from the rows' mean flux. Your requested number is 0.6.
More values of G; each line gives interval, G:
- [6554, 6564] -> 0.5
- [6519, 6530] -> 0.3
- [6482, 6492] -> 0.9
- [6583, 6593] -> 0.6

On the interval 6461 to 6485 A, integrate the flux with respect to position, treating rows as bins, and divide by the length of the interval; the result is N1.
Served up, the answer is 17.1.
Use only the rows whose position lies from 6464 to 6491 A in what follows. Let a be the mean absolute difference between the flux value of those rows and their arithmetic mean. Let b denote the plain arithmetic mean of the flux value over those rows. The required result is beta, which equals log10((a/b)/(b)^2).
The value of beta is -3.80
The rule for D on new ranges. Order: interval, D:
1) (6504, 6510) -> 0.042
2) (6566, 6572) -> 0.052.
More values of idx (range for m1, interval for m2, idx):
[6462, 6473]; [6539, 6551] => 0.60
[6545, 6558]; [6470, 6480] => 1.02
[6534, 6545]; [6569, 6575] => 0.85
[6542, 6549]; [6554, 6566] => 1.04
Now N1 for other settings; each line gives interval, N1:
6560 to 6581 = 18.0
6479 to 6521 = 17.4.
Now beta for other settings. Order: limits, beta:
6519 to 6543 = -3.90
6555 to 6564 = -4.37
